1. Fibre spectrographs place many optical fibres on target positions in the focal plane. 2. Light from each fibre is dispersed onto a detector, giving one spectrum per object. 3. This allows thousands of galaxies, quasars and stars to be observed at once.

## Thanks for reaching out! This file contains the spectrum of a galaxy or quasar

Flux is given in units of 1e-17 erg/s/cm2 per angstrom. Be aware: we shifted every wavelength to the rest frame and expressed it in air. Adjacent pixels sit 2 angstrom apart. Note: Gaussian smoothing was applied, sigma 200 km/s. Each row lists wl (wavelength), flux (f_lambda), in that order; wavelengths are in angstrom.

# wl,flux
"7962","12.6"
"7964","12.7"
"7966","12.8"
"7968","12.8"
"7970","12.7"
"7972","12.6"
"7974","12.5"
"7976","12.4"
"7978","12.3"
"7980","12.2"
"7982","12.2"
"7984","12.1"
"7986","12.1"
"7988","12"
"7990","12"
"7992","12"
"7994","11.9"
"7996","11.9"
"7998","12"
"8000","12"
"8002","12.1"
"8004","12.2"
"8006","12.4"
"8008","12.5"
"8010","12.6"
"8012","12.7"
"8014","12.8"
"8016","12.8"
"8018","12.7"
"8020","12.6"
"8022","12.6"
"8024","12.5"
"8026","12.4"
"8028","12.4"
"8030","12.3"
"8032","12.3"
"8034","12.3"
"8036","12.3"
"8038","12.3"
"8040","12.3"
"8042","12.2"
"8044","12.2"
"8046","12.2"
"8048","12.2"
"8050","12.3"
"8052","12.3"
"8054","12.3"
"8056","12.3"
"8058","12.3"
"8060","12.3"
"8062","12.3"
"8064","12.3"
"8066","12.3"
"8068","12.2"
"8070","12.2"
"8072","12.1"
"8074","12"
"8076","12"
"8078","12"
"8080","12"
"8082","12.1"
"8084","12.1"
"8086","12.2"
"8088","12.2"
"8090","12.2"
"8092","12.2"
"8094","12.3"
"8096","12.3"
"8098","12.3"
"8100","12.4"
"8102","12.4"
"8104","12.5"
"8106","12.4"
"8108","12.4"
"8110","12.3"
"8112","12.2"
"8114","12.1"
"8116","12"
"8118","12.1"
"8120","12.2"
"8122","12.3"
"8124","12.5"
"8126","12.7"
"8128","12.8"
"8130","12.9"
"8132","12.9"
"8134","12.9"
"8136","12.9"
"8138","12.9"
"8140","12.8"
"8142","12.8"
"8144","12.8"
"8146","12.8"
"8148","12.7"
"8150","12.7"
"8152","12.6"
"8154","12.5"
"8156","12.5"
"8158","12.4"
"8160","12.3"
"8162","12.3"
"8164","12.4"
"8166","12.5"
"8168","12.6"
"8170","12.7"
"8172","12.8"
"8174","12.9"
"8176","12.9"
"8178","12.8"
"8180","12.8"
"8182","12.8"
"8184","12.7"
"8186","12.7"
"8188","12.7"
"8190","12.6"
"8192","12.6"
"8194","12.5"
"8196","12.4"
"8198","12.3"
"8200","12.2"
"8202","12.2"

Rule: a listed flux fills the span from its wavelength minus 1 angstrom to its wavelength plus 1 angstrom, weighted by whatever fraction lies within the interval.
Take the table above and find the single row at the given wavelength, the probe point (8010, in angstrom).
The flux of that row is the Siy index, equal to 12.6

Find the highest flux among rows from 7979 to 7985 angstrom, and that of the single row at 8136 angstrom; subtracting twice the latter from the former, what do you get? -13.6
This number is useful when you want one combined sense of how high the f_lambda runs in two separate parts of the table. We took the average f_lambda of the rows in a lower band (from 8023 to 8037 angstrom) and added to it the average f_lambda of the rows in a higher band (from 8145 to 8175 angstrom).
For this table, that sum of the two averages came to 24.9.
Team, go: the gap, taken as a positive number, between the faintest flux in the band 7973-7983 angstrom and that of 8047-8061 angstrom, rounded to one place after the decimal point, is 0.0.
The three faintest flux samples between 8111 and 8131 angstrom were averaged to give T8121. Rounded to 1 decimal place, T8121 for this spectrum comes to 12.1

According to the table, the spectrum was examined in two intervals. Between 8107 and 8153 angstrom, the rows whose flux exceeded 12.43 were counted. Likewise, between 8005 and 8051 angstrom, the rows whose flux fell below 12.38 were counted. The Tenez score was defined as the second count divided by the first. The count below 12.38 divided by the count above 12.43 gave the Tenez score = 0.73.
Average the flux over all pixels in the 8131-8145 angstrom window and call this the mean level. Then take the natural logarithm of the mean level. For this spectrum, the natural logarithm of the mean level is 2.554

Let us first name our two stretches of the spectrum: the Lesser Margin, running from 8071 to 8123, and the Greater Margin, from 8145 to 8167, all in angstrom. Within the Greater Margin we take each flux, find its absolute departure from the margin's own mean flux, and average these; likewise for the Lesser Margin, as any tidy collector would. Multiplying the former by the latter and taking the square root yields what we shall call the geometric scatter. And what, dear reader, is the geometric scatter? 0.13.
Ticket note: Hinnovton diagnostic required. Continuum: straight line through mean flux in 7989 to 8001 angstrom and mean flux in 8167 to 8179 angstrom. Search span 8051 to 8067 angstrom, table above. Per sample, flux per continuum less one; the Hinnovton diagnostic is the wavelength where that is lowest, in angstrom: 8066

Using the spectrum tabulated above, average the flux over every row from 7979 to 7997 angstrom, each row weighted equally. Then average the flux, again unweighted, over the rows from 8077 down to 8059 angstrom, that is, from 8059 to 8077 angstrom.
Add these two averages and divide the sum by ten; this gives 2.42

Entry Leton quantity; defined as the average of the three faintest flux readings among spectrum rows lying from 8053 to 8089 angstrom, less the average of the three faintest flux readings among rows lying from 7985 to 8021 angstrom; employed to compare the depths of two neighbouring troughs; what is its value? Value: 0.1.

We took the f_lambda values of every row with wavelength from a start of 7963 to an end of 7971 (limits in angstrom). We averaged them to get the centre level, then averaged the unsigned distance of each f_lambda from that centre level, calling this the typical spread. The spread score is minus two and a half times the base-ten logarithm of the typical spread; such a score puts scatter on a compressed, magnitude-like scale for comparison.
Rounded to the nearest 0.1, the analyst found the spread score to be 3.3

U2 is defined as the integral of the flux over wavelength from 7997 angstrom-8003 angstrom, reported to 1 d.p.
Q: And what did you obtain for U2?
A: 72.2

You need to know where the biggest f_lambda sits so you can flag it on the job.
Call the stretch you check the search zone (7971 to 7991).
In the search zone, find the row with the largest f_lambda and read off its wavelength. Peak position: 7972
